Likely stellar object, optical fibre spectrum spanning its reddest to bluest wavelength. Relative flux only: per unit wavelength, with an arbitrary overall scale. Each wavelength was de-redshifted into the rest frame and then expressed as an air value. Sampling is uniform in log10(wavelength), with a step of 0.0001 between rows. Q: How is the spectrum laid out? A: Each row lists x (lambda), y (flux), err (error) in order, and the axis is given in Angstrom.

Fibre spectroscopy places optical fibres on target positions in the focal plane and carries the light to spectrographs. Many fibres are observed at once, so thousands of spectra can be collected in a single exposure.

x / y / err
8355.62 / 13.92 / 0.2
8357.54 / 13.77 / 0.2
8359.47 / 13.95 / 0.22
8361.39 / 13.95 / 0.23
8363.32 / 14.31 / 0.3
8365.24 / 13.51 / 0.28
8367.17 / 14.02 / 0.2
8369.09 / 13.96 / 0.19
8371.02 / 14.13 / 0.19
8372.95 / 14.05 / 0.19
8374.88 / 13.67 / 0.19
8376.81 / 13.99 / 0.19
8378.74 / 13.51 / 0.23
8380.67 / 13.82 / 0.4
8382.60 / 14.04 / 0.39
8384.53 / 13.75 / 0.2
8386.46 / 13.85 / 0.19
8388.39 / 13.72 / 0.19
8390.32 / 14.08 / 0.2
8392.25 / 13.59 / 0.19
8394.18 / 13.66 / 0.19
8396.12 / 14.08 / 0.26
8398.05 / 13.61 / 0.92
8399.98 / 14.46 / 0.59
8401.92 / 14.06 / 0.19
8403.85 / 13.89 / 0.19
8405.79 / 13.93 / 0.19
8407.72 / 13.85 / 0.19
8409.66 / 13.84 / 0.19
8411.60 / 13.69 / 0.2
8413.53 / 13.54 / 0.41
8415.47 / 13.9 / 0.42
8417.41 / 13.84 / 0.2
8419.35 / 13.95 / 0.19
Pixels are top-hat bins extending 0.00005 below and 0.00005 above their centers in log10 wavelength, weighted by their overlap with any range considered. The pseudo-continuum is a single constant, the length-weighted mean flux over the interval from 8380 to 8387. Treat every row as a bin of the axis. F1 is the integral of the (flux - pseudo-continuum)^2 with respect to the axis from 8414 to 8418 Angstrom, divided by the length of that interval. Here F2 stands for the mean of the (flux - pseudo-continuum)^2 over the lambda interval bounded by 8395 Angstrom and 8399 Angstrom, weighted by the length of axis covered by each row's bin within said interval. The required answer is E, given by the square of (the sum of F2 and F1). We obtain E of 0.0049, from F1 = 0.014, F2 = 0.055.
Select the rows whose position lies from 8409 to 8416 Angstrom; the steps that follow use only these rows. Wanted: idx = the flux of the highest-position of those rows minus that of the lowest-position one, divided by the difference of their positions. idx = 0.01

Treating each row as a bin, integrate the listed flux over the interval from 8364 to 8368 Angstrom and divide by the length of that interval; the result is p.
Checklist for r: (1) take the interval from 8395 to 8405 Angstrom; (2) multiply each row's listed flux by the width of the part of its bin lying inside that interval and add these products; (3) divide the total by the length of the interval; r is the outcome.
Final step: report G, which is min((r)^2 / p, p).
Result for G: 13.8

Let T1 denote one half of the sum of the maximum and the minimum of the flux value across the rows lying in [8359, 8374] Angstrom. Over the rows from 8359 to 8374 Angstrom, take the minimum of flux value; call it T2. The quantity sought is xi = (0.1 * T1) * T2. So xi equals 18.8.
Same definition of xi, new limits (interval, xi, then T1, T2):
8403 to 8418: 18.6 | 13.7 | 13.54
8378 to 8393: 18.6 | 13.8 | 13.51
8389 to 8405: 19.1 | 14.0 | 13.59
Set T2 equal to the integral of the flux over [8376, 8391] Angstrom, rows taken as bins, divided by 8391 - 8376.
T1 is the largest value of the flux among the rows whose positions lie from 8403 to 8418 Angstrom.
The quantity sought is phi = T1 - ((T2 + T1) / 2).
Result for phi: 0.044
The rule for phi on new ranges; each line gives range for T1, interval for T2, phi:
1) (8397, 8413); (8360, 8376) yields 0.254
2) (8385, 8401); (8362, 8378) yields 0.258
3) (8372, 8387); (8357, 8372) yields 0.048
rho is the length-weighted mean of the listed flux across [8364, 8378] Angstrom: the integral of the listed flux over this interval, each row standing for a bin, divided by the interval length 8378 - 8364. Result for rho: 13.91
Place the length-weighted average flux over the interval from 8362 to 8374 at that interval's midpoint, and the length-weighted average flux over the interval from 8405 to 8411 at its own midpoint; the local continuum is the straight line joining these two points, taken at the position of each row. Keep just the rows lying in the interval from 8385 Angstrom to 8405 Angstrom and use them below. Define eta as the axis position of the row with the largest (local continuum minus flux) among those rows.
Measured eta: 8392.25 Angstrom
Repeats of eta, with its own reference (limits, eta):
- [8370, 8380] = 8378.74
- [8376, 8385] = 8378.74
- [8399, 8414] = 8413.53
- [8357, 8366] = 8365.24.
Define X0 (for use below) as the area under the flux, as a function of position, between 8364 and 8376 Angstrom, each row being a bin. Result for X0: 167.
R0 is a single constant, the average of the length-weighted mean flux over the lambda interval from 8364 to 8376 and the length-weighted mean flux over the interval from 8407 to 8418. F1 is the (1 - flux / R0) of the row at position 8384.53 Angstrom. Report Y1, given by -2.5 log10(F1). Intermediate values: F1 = 0.006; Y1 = 5.5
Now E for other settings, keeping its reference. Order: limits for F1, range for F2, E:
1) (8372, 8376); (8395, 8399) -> 0.0082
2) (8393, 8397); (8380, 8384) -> 0.0039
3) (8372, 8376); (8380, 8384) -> 0.0027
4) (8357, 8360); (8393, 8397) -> 0.0029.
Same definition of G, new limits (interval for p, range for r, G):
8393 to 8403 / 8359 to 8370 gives 14.0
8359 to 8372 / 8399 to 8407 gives 14.0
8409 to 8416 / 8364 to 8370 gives 13.7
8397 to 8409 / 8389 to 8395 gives 13.6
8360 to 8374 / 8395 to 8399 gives 13.7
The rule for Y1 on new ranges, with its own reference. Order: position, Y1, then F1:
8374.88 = 4.8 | 0.012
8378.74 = 4.1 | 0.023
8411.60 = 5.0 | 0.010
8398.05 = 4.5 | 0.016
